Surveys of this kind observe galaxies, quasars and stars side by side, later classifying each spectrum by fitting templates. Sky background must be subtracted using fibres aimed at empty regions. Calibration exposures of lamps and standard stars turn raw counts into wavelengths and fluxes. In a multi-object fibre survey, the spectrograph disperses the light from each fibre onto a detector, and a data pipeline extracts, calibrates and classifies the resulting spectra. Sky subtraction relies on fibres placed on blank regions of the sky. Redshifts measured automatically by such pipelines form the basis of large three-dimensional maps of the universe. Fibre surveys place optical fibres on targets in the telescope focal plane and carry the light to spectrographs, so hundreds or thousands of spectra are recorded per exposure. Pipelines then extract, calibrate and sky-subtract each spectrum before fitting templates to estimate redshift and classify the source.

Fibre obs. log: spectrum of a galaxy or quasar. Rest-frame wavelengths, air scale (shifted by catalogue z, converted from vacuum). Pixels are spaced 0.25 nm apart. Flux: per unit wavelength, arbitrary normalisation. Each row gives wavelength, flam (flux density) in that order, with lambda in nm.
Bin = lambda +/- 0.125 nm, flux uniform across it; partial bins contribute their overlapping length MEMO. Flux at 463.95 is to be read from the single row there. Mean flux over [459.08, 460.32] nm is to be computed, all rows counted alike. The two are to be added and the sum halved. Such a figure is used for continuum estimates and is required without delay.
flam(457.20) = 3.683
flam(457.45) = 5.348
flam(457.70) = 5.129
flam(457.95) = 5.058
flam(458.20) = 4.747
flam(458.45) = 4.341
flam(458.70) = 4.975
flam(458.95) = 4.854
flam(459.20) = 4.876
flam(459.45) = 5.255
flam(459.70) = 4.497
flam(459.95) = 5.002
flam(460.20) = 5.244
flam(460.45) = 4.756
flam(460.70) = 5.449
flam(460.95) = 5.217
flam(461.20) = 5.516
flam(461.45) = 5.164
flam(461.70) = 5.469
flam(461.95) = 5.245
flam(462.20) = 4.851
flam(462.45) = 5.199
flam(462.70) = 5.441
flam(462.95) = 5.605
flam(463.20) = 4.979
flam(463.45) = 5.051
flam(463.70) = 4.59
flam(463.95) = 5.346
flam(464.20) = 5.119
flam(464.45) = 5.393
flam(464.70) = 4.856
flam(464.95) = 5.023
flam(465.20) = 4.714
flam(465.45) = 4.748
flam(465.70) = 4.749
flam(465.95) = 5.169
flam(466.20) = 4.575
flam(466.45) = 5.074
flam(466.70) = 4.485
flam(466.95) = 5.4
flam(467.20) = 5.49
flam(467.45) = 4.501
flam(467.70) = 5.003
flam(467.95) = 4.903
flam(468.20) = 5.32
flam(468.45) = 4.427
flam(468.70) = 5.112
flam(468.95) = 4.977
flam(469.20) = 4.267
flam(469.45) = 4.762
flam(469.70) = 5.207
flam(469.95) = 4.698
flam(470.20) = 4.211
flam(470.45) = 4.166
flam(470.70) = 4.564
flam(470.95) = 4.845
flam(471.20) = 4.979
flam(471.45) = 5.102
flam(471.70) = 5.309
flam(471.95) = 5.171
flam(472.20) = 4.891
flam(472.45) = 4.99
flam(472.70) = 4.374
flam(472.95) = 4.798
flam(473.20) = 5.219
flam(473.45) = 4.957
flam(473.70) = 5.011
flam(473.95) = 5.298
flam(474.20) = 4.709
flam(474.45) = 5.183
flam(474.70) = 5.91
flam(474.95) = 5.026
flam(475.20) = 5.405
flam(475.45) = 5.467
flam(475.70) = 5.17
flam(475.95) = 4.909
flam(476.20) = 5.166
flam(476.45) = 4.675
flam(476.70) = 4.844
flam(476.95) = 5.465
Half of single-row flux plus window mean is 5.16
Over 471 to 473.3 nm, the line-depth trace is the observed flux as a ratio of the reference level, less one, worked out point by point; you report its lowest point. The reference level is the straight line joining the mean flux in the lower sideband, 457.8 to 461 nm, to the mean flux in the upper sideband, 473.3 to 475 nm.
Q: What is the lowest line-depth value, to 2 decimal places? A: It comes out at -0.15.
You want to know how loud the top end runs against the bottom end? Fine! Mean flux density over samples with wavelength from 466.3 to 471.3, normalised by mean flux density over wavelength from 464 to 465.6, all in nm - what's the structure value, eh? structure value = 0.97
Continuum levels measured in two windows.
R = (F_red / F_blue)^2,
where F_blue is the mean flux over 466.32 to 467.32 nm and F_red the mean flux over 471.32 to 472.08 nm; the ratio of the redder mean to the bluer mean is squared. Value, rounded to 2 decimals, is 1.03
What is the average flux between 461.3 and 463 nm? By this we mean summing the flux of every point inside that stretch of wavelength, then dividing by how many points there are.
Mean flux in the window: 5.3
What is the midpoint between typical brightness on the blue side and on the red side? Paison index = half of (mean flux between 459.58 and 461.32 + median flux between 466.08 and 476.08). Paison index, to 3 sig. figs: 5.04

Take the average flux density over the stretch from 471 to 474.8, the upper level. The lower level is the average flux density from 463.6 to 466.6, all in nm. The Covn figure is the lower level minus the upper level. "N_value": -0.1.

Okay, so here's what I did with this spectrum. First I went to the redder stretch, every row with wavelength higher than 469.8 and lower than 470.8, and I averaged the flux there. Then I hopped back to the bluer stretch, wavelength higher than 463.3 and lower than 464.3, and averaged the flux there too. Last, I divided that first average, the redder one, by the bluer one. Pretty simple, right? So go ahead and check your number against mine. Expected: 0.88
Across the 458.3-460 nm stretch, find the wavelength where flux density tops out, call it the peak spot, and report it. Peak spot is 459.45 nm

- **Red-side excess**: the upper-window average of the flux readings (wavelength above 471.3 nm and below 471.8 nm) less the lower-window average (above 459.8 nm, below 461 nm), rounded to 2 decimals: 0.07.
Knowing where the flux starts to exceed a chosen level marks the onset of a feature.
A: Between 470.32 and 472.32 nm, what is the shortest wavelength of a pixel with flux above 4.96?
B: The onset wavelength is 471.20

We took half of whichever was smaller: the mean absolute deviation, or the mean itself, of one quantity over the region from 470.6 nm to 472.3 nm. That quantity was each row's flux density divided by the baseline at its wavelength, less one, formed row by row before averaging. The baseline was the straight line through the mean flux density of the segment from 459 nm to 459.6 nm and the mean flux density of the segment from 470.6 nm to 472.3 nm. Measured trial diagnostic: 0.000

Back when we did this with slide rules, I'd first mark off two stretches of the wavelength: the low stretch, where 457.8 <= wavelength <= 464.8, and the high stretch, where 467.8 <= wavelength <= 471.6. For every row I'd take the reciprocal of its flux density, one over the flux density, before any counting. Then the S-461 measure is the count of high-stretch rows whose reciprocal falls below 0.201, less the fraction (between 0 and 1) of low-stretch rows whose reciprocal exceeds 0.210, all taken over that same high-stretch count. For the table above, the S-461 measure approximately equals 0.970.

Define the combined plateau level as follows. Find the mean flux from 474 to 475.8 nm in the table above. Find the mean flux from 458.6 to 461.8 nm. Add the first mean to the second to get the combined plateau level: 10.4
